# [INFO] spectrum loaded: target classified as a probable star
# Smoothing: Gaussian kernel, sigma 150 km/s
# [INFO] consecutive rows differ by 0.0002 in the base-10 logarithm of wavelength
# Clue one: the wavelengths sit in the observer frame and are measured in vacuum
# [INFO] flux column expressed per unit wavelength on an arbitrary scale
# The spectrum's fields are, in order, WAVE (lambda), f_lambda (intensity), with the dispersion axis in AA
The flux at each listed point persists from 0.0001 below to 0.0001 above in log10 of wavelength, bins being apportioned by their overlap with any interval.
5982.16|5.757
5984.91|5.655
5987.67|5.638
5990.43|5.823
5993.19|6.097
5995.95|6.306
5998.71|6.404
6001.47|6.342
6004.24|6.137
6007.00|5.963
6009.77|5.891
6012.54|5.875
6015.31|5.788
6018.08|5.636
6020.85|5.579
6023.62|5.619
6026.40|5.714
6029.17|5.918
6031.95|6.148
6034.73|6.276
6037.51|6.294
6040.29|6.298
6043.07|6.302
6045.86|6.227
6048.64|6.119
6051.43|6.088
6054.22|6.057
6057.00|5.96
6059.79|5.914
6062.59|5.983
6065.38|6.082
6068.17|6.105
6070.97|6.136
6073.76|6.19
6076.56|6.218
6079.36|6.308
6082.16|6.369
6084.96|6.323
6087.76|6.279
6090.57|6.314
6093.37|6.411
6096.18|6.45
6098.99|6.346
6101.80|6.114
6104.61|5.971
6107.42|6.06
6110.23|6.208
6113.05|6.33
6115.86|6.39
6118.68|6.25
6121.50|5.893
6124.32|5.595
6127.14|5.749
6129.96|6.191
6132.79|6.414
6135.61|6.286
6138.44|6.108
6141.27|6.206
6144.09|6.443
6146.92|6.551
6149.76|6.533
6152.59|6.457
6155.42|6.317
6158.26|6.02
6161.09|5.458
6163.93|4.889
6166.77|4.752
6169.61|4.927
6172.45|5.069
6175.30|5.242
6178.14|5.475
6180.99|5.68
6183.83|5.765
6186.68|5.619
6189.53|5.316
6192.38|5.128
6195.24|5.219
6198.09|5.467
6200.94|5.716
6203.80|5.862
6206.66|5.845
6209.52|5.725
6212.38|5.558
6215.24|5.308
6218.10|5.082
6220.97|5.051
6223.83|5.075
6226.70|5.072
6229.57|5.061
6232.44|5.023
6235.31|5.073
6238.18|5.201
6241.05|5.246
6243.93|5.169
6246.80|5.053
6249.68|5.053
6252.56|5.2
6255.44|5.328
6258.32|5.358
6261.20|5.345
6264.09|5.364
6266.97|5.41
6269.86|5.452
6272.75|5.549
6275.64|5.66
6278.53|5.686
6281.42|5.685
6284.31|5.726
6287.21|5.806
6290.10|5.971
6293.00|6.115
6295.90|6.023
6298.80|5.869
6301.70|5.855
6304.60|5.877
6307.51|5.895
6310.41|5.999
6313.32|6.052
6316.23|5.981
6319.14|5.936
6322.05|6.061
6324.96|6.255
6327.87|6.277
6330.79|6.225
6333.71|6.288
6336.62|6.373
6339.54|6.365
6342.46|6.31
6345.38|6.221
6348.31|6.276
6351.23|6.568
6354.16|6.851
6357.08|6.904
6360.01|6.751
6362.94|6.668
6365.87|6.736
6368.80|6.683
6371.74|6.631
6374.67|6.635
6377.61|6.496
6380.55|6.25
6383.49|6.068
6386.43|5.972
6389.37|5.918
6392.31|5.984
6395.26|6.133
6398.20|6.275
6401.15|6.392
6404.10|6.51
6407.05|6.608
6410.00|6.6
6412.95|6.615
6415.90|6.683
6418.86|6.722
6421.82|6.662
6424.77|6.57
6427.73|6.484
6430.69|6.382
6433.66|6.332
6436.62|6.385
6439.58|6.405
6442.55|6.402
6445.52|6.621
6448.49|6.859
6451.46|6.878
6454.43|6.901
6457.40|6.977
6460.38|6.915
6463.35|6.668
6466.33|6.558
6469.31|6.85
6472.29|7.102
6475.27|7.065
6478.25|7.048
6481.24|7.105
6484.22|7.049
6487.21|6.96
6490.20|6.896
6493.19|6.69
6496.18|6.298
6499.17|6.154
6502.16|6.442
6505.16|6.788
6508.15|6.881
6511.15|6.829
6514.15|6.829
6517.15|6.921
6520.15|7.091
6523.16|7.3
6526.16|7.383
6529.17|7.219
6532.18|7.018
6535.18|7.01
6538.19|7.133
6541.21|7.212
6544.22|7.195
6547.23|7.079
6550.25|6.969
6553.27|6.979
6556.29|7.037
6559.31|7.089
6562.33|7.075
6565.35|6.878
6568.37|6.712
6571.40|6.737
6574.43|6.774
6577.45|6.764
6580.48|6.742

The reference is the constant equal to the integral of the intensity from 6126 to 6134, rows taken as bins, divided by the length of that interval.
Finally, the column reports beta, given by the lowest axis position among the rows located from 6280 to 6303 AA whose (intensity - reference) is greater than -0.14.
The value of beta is 6293.00 AA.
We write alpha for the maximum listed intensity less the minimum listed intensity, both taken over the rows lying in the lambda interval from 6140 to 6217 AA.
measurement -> 1.8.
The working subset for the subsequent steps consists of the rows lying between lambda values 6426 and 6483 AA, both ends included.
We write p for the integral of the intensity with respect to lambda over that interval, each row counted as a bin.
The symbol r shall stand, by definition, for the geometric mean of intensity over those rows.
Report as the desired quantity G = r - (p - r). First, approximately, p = 384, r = 6.7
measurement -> -370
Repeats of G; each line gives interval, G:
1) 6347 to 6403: -347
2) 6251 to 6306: -299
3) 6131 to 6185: -303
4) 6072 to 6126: -323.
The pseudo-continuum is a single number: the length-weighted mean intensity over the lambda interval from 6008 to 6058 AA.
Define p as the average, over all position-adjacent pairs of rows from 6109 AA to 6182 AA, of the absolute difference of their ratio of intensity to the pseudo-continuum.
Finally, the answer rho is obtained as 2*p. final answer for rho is 0.070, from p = 0.035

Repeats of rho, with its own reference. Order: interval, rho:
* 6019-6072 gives 0.025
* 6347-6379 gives 0.039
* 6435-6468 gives 0.034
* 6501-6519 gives 0.039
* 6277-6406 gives 0.032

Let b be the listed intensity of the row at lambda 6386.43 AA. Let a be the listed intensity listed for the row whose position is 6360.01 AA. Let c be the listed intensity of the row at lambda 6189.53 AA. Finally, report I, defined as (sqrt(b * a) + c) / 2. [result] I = 5.8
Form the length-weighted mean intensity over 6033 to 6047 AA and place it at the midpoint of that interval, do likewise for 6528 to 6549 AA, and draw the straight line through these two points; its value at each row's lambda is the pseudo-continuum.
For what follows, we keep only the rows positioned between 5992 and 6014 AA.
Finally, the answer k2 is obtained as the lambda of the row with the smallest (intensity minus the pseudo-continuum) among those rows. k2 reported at 6012.54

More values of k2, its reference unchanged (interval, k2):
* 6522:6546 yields 6535.18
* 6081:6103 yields 6101.80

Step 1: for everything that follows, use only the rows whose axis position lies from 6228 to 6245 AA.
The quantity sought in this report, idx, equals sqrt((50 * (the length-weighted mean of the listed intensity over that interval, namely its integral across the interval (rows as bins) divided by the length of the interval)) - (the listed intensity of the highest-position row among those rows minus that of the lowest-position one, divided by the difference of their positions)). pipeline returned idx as 16.0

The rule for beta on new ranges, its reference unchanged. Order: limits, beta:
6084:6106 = 6084.96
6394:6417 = 6395.26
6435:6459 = 6436.62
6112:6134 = 6113.05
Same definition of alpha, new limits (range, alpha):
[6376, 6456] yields 1.0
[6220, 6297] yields 1.1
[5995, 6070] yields 0.8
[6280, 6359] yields 1.2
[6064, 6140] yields 0.9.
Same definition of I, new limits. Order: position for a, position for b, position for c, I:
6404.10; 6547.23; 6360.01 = 6.8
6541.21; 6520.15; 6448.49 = 7.0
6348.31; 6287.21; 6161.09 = 5.7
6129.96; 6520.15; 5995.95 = 6.5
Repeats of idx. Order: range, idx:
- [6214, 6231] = 16.0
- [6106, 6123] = 17.6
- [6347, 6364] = 18.3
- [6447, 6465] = 18.5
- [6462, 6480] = 18.6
